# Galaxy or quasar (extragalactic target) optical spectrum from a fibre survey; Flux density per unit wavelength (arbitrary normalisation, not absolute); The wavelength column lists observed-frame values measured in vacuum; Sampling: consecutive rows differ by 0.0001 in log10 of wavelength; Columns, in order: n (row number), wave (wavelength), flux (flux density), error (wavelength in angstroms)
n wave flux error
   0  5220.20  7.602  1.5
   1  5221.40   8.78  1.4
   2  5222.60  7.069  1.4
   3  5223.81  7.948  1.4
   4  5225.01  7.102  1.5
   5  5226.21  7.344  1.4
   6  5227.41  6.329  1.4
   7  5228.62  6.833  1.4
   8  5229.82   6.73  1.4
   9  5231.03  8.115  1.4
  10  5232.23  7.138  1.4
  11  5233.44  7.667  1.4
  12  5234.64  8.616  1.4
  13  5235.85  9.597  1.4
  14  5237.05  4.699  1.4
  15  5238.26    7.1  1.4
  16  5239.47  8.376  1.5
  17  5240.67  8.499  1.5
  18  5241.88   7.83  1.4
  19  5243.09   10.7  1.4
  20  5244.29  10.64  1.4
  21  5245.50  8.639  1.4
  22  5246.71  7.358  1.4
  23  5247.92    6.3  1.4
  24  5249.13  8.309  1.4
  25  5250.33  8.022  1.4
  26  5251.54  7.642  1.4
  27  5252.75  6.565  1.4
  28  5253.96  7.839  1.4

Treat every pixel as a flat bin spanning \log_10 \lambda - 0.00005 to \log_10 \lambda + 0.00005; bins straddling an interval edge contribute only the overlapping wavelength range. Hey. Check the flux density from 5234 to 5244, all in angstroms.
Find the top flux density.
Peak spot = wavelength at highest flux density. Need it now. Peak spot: 5243.09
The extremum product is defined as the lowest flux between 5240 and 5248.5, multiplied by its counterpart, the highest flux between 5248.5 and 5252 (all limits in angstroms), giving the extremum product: 52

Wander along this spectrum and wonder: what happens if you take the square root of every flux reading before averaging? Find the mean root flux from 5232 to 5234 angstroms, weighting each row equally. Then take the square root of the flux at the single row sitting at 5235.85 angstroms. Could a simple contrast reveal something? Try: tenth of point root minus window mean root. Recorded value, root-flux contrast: -2.41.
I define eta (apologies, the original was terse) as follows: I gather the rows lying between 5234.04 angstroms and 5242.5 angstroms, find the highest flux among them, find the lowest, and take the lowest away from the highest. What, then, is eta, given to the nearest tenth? 4.9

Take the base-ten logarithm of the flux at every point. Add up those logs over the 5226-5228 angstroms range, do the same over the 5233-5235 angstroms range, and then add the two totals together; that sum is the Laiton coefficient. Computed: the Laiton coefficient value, 3.49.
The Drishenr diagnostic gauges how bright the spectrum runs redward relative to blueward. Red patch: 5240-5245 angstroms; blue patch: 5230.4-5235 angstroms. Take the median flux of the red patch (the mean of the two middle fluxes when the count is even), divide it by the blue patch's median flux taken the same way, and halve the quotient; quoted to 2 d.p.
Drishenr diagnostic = 0.61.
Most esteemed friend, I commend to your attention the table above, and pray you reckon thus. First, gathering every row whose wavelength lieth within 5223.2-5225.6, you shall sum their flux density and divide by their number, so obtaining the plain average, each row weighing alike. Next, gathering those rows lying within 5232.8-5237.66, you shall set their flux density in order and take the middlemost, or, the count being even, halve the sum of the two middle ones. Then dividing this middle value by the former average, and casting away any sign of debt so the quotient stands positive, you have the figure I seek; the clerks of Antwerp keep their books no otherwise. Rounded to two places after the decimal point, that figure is 1.08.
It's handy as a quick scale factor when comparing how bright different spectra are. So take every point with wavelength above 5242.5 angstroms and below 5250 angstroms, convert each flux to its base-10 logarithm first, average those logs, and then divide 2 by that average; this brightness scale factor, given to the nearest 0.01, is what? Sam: 2.15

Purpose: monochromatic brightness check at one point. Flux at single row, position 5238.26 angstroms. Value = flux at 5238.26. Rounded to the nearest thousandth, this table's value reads 7.100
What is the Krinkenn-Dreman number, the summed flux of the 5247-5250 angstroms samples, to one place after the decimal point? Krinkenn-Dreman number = 14.6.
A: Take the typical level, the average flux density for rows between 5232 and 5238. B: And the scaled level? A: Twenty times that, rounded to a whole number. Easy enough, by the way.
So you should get 151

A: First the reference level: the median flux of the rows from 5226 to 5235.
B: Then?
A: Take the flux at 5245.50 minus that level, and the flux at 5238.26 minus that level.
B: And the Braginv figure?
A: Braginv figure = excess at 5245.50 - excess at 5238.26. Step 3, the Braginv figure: 1.5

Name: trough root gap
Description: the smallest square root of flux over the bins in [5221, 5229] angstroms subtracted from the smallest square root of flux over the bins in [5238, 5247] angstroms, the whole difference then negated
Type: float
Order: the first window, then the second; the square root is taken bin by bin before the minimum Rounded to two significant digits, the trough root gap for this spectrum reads -0.15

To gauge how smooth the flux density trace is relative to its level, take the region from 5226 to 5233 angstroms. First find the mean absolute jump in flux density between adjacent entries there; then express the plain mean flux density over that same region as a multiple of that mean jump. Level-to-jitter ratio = 8.9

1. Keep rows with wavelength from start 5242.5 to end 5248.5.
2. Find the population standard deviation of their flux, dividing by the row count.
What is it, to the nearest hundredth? 1.75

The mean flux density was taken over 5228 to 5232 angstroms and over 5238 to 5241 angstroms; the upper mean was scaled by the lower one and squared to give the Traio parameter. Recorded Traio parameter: 1.2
